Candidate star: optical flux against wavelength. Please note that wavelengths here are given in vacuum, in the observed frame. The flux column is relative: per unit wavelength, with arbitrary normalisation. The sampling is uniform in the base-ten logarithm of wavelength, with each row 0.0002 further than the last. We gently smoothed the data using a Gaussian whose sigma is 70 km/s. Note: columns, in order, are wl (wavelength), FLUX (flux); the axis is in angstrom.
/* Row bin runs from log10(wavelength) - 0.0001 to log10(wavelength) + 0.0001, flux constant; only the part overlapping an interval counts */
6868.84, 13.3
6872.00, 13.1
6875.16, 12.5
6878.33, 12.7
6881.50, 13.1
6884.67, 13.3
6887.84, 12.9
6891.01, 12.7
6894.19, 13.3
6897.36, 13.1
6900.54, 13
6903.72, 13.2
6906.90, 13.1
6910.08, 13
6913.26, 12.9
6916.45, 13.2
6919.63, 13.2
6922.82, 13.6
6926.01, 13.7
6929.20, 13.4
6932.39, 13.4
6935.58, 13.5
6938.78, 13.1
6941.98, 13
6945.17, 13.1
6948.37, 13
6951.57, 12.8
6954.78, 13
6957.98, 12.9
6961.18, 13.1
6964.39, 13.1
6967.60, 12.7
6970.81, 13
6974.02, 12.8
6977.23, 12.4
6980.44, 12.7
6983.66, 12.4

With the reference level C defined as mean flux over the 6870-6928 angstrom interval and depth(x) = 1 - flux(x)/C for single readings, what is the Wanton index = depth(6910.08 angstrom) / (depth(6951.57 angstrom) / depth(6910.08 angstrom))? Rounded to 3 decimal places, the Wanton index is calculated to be 0.002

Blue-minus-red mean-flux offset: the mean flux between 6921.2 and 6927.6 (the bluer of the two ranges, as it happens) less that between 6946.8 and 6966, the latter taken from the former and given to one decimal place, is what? 0.7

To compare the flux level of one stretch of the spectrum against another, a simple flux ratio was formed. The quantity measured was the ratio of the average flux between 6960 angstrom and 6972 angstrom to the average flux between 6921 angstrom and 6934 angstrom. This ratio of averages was 0.959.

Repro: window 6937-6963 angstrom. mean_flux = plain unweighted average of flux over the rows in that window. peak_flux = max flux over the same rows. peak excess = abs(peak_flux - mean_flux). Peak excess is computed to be 0.10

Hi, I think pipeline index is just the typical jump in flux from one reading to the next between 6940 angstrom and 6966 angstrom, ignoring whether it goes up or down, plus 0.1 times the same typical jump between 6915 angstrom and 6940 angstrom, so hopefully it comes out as 0.147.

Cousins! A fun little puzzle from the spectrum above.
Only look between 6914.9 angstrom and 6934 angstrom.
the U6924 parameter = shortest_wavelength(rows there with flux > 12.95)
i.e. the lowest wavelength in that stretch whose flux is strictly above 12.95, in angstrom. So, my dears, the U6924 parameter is 6916.45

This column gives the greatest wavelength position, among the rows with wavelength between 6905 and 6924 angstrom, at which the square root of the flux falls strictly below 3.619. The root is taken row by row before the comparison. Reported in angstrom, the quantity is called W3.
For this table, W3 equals 6913.26 angstrom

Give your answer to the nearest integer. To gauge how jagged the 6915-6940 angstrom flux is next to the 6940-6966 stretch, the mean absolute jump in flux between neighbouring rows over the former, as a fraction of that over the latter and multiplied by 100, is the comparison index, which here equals 144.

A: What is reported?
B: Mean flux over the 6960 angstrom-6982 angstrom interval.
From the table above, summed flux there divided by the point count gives 12.8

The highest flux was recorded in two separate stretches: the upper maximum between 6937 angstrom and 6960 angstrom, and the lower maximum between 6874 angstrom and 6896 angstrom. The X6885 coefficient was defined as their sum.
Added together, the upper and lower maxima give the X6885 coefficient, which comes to 26.40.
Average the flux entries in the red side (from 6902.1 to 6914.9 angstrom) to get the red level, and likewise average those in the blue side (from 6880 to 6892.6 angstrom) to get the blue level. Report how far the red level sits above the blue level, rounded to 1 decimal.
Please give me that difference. 0.0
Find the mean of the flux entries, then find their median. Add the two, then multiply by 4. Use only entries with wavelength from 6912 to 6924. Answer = 105.7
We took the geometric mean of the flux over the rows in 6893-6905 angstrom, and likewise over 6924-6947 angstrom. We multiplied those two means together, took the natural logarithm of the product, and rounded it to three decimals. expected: 5.165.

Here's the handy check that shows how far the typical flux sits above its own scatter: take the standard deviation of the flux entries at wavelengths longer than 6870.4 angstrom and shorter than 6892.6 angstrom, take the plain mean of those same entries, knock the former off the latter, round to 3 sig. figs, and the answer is 12.6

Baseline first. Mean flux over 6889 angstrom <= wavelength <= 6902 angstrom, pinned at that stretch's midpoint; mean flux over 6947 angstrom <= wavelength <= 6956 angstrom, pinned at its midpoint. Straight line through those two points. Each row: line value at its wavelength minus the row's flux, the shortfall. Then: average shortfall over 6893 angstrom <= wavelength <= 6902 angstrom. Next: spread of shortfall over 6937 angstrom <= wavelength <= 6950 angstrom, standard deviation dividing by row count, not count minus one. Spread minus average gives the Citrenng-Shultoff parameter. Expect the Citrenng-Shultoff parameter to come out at 0.16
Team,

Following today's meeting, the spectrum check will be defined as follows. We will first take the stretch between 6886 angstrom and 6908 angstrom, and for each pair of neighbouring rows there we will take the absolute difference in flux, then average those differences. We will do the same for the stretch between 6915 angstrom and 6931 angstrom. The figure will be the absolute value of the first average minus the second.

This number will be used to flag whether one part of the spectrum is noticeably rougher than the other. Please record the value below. 0.03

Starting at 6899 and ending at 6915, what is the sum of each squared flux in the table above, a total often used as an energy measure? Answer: 850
